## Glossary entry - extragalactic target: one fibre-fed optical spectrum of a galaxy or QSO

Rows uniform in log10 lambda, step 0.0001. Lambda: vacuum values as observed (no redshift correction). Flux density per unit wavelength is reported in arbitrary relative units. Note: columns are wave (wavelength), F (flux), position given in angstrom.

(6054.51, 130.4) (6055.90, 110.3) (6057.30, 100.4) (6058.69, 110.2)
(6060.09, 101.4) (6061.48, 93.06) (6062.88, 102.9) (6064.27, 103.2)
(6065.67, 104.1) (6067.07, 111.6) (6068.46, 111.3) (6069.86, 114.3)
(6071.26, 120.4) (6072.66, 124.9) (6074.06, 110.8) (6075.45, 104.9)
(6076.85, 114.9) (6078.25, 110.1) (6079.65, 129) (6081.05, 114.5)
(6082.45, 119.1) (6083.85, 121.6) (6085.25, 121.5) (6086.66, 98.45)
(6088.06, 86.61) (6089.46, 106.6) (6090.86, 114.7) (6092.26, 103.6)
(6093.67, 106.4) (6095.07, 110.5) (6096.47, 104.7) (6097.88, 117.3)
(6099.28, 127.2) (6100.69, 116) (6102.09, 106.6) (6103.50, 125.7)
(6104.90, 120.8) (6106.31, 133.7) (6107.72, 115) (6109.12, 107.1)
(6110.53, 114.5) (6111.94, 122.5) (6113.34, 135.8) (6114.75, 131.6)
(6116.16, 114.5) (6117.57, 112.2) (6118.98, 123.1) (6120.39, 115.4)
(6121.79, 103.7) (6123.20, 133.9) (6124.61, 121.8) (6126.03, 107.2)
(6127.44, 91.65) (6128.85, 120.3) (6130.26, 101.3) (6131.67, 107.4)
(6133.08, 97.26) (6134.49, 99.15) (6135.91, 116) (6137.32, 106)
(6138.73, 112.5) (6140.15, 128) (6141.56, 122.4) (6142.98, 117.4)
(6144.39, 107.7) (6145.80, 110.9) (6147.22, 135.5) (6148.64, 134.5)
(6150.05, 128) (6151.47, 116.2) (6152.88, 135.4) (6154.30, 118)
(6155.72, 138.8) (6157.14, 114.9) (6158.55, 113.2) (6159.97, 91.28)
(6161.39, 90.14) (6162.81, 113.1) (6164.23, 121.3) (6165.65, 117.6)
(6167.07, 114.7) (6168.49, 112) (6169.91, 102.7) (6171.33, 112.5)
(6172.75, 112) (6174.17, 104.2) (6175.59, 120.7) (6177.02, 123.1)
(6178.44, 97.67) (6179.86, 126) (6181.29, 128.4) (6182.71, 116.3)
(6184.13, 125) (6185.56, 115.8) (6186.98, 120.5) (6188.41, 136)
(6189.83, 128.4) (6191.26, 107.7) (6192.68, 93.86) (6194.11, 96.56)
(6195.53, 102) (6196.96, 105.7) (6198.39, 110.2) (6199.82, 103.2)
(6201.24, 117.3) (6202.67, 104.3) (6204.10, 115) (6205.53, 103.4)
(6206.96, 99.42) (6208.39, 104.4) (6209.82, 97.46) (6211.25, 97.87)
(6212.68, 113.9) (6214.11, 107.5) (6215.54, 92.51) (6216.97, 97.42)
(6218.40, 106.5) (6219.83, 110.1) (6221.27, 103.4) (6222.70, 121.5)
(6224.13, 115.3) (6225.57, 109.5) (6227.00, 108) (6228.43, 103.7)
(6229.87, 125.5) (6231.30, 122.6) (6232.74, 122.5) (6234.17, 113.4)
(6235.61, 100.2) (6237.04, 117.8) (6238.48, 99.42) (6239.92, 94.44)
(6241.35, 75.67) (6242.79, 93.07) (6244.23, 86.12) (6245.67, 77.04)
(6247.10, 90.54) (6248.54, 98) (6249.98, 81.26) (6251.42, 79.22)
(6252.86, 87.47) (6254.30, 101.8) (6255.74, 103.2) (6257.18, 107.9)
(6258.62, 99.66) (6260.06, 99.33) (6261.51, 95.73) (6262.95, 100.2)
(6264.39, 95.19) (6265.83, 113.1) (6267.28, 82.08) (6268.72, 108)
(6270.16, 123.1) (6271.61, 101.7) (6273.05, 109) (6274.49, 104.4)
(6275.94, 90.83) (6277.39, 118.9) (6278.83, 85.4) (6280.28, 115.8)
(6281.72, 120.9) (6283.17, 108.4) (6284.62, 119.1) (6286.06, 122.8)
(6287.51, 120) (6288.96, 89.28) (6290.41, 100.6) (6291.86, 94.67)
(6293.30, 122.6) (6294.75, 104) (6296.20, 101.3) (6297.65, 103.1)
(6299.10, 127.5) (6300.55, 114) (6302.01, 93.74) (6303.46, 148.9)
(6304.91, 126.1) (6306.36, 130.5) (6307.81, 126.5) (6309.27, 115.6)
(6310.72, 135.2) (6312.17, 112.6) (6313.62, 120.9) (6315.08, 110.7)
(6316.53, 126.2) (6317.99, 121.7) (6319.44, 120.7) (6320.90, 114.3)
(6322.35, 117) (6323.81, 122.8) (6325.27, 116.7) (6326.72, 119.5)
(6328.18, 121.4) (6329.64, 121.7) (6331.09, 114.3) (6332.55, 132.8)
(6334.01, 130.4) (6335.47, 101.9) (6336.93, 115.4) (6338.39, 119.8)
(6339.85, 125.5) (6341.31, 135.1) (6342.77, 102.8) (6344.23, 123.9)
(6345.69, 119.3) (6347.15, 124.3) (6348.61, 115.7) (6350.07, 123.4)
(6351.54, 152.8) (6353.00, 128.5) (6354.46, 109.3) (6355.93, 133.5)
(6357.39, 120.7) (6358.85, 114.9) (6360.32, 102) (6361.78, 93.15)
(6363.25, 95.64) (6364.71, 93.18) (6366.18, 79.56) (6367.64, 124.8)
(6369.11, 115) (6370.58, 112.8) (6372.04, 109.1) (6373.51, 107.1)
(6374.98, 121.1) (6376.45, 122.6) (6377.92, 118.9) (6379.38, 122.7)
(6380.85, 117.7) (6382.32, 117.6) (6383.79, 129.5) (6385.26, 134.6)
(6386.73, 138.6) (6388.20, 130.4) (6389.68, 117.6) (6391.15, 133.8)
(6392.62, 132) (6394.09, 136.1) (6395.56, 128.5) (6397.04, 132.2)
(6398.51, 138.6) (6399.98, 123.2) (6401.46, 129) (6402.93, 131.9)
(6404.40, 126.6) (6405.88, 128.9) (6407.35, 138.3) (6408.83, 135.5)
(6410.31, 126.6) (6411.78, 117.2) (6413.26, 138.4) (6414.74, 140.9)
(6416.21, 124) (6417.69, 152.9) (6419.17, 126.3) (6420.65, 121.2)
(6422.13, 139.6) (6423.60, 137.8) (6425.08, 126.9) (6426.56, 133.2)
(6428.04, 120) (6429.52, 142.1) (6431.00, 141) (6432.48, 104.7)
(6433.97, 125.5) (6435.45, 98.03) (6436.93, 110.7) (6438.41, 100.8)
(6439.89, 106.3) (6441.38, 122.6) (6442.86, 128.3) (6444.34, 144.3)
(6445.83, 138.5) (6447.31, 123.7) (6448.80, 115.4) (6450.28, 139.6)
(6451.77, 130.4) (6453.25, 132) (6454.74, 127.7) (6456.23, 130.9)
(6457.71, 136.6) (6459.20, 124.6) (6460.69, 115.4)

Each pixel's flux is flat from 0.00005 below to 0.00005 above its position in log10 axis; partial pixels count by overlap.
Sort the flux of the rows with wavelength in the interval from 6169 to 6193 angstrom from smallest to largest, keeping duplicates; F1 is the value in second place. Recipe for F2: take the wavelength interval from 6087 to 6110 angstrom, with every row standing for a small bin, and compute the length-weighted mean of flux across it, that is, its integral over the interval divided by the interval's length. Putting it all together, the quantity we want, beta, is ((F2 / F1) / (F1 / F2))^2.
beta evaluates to 1.8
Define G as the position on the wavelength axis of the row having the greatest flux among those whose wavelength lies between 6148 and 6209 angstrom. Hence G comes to 6155.72 angstrom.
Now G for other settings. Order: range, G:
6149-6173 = 6155.72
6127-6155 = 6147.22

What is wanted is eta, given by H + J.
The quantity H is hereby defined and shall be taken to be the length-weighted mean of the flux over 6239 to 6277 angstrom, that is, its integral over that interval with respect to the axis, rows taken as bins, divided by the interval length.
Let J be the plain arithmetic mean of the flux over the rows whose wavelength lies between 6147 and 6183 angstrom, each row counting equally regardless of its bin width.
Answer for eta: 213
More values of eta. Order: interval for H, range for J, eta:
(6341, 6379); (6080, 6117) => 230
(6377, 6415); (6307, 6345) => 249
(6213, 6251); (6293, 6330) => 222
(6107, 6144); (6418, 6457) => 240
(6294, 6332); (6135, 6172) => 235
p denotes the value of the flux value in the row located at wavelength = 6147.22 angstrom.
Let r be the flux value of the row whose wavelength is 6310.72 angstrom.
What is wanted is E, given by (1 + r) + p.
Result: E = 272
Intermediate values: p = 135.5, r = 135.2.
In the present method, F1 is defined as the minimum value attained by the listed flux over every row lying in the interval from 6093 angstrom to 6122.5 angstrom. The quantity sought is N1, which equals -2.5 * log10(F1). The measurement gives -5.04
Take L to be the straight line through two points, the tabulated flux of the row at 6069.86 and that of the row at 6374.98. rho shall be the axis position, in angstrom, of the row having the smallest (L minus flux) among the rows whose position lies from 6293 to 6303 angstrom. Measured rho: 6299.10 angstrom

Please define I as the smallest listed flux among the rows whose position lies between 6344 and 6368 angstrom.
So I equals 79.56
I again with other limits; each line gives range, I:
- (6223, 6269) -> 75.67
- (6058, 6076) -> 93.06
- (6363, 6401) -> 79.56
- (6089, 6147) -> 91.65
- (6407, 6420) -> 117.2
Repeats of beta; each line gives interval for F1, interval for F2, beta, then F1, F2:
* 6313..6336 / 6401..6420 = 2.0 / 110.7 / 132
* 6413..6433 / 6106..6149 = 0.9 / 120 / 116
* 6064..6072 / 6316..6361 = 1.8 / 104.1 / 121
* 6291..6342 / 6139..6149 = 2.7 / 94.67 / 121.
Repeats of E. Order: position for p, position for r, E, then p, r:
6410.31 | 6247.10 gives 218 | 126.6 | 90.54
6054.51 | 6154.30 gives 249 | 130.4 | 118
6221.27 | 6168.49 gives 216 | 103.4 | 112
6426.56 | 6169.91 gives 237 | 133.2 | 102.7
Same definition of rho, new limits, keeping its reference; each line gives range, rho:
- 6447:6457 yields 6450.28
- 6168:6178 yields 6177.02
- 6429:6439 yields 6429.52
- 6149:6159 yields 6155.72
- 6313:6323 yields 6316.53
